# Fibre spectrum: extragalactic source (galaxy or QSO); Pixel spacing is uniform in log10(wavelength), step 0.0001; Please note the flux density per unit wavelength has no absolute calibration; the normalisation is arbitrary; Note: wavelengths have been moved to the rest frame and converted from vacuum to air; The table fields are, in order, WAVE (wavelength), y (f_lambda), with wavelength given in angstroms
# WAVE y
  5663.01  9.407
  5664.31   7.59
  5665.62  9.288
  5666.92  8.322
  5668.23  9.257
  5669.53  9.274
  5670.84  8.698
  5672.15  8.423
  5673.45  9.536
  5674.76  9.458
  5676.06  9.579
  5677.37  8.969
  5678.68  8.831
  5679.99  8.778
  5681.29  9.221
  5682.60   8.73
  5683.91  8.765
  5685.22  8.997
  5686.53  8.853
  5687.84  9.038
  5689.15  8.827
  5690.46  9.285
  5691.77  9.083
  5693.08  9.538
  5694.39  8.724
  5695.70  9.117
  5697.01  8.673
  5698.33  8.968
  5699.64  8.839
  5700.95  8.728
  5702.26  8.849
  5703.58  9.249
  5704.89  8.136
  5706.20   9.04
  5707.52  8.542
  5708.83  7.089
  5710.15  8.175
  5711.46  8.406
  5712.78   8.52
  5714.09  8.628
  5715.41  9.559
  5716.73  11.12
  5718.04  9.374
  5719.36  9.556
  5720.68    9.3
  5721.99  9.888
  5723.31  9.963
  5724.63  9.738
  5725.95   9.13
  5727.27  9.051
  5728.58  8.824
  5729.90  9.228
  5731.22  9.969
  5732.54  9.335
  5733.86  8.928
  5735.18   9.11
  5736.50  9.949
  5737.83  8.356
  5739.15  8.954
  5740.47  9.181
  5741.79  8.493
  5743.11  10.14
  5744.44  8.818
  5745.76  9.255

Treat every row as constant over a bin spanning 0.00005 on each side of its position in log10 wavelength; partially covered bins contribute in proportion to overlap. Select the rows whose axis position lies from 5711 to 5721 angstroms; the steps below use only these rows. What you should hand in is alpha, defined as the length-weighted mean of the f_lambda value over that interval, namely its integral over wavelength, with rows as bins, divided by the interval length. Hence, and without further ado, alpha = 9.32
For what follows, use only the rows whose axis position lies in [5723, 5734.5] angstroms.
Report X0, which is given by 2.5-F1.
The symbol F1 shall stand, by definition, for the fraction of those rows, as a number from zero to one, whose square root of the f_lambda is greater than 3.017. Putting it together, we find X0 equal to 1.83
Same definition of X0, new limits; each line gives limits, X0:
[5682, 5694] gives 2.28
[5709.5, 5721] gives 1.94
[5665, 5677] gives 1.83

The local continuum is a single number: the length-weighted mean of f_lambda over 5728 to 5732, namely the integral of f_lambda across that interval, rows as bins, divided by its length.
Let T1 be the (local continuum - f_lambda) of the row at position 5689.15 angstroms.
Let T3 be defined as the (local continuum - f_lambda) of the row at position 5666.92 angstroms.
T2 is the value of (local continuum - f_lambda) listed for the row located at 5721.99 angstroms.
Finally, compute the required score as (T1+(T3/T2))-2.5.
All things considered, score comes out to -3.9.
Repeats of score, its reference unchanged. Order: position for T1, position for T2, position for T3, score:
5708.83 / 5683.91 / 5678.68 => 0.6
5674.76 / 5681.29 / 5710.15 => 6.7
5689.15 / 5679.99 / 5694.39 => -0.9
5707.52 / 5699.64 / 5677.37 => -1.0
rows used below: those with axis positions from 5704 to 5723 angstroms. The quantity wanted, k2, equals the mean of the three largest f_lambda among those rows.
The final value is 10.2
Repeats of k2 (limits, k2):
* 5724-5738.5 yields 9.9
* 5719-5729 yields 9.9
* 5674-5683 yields 9.4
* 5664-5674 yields 9.4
